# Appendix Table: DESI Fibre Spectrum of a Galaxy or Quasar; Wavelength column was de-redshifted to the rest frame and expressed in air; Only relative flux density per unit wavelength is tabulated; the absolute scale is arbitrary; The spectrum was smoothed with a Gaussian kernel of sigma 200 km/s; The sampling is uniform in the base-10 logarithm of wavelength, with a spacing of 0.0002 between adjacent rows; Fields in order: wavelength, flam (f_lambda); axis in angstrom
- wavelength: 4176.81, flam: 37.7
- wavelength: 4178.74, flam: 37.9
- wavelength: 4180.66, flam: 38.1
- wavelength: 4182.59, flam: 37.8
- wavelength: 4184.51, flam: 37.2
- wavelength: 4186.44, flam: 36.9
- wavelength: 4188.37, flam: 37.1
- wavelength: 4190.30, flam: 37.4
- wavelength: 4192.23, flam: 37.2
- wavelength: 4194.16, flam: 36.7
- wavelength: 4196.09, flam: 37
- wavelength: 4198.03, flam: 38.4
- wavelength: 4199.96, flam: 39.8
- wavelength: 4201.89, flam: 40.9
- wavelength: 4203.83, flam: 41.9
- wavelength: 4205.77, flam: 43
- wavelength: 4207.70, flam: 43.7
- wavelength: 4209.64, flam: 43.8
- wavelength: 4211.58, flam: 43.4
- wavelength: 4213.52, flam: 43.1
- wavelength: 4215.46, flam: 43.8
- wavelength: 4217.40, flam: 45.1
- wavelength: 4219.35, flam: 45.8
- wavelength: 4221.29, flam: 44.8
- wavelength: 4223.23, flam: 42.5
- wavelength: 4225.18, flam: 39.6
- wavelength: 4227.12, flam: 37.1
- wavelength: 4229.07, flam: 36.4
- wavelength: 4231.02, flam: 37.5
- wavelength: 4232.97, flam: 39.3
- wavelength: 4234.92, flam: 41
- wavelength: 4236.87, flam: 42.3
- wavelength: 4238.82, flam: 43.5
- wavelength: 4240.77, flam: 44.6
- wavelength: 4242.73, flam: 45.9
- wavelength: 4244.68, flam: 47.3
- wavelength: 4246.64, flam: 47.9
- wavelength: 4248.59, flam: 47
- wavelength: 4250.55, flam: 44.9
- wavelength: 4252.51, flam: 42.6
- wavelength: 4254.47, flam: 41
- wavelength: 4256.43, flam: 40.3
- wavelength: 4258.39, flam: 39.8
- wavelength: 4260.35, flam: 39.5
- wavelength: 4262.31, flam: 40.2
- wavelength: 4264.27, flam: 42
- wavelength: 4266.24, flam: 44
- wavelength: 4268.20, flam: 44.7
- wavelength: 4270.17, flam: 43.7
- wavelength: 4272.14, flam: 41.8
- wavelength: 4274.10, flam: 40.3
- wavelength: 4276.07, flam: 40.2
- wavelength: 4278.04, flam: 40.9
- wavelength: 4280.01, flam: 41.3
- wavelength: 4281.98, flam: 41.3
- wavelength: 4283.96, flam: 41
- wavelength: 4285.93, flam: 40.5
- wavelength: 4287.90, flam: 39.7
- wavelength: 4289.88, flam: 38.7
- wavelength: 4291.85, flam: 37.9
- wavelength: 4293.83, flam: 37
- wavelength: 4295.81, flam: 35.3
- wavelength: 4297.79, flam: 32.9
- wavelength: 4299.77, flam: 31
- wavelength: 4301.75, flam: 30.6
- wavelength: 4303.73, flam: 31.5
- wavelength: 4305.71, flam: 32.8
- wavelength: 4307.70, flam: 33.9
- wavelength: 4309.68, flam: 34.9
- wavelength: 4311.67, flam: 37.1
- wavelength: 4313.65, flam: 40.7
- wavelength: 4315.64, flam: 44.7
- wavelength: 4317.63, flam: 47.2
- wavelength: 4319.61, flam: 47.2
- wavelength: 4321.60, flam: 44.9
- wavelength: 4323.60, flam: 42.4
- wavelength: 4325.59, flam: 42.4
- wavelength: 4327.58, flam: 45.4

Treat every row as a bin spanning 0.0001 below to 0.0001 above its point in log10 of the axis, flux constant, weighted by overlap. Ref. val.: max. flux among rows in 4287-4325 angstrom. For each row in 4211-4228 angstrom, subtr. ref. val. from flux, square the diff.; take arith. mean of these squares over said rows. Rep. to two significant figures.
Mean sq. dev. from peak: 26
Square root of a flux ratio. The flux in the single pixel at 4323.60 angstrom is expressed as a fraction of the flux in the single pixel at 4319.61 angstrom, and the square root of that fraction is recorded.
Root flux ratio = 0.95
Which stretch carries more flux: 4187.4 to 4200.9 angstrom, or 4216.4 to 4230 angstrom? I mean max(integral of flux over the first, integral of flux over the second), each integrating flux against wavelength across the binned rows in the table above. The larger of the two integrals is 566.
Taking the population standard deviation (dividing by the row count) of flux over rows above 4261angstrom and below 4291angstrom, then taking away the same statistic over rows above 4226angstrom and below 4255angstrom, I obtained -2.1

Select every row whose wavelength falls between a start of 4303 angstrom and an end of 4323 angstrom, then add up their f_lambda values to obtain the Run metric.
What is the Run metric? 395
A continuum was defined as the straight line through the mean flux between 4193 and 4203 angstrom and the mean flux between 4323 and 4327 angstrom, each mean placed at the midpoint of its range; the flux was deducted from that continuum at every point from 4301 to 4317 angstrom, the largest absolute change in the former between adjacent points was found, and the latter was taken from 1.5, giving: -2.4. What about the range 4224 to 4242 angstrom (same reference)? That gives -1.1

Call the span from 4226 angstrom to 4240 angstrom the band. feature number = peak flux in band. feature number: 43.5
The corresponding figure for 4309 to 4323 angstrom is 47.2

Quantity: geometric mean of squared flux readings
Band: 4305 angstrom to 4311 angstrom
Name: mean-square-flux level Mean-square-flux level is 1146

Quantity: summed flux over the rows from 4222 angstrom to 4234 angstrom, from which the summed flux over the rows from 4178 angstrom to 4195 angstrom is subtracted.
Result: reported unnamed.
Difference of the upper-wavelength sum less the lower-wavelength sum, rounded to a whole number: -104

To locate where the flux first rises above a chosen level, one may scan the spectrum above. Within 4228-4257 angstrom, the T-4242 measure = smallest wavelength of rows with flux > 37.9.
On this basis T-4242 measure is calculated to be 4232.97 angstrom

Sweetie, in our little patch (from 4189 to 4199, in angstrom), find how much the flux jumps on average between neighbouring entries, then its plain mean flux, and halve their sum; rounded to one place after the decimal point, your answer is 19.0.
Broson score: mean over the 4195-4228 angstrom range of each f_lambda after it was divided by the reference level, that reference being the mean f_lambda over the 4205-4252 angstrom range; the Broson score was 0.975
